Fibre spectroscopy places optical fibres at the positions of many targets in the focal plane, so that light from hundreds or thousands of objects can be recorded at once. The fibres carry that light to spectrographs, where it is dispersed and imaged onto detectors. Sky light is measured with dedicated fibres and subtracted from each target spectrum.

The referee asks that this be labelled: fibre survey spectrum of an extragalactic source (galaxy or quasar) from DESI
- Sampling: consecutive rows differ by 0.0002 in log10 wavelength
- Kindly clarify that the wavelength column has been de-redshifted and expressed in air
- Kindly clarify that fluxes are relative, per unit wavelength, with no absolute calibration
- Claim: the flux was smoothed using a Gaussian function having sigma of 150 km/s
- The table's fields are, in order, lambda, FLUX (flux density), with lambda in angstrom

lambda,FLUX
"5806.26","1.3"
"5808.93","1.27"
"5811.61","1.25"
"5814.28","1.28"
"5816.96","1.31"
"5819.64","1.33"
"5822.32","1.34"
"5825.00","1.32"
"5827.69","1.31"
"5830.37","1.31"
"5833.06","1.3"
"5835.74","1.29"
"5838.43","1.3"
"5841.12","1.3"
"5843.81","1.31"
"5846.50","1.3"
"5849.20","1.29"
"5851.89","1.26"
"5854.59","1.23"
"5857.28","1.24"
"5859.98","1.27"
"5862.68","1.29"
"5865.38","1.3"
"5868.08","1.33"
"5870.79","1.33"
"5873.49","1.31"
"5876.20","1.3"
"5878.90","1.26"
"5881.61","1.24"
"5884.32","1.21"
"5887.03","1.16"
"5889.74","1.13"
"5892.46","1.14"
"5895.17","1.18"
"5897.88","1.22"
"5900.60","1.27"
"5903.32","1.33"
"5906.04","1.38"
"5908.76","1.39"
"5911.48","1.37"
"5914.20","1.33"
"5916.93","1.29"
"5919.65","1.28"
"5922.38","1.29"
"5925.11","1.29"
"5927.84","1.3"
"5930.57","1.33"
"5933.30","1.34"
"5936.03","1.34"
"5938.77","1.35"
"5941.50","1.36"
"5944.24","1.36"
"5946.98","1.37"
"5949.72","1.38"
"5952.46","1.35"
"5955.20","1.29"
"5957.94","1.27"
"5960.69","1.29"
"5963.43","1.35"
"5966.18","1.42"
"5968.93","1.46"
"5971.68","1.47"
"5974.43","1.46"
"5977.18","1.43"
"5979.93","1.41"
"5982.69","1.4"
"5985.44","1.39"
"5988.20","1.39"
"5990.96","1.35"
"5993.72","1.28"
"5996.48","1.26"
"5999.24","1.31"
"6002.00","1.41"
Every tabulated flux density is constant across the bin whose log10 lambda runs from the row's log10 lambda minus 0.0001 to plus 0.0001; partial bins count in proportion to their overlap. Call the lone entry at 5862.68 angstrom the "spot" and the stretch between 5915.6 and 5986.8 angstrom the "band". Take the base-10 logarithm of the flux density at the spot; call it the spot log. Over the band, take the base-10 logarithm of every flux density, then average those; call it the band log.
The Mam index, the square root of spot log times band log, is 0.121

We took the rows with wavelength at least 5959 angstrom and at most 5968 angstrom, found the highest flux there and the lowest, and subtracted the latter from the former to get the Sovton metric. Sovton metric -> 0.13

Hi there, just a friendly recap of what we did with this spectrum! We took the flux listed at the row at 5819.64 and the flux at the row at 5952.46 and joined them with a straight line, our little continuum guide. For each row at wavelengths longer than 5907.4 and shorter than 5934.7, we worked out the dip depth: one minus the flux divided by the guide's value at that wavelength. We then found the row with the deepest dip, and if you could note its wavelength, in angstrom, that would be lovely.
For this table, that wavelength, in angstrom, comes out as 5919.65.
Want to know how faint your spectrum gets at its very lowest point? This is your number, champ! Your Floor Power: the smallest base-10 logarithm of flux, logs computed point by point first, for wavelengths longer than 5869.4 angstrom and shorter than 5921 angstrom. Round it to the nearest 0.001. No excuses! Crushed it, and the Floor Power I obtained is 0.053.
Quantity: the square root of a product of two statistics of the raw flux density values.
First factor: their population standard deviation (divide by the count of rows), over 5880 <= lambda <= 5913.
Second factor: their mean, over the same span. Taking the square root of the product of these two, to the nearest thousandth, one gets 0.338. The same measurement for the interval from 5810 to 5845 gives 0.168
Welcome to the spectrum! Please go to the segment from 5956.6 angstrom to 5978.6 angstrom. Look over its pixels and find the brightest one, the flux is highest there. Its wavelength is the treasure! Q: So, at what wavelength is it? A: 5971.68 angstrom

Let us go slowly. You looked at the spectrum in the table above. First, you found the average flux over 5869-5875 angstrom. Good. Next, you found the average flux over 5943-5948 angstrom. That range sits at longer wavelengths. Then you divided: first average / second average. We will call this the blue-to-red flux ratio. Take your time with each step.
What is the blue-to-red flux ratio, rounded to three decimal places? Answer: 0.967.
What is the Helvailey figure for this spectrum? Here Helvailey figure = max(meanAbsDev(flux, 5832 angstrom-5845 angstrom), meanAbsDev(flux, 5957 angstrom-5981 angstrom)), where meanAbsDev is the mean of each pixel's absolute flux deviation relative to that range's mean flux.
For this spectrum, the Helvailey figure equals 0.061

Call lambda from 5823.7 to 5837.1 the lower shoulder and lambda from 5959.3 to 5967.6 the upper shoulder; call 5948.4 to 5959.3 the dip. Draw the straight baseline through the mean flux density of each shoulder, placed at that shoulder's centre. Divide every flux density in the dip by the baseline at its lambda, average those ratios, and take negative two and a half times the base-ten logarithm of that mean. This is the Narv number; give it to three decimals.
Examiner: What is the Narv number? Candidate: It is 0.022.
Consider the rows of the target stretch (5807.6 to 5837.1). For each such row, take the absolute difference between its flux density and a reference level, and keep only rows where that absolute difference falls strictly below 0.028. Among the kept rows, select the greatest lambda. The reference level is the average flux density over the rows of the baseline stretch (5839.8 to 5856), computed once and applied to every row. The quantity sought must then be 5835.74 angstrom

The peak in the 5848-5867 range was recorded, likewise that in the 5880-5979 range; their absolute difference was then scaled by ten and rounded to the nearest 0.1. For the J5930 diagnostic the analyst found 1.7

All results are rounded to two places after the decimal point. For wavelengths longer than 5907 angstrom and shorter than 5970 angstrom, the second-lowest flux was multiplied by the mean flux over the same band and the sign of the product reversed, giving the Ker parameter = -1.71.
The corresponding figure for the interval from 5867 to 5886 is -1.59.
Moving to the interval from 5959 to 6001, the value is -1.76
